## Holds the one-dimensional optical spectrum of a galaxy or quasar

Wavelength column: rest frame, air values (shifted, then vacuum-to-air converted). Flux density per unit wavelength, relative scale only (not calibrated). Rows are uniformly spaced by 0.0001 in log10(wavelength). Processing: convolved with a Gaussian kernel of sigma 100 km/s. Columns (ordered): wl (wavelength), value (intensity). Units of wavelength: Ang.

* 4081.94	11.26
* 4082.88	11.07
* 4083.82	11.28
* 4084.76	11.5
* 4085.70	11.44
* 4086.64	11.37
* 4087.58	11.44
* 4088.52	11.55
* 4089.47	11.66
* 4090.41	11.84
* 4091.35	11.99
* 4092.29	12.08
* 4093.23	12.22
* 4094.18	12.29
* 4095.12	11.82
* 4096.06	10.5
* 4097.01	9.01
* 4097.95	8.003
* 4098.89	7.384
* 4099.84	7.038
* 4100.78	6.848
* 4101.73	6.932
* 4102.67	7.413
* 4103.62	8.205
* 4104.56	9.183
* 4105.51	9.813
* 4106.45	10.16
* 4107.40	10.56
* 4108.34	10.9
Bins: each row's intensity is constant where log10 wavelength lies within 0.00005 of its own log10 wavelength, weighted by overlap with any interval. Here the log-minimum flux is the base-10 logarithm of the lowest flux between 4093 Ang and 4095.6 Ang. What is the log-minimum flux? 1.07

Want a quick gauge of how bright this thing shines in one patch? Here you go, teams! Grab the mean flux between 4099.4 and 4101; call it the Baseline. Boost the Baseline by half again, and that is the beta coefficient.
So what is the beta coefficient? 10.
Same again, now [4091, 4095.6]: 18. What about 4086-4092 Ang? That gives 17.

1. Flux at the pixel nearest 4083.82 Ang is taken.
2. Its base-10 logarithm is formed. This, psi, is 1.05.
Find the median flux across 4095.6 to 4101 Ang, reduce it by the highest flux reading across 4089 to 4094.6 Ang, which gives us -4.6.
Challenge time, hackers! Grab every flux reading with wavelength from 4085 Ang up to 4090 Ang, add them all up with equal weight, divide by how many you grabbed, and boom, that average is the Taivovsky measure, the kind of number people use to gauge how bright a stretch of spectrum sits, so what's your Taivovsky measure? 11.5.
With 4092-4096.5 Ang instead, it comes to 11.8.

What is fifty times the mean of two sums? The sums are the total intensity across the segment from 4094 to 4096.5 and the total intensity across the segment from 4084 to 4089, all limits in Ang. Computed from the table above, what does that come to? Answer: 2298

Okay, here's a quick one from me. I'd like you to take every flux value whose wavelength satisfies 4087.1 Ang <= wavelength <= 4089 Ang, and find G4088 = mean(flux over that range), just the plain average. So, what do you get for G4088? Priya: 11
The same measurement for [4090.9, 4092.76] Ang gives 12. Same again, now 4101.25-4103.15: 7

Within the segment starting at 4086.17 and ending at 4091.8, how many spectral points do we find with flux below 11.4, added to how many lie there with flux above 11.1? 7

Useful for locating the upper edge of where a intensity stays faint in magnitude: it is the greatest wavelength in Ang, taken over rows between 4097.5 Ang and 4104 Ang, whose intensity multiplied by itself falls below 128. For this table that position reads 4103.62 Ang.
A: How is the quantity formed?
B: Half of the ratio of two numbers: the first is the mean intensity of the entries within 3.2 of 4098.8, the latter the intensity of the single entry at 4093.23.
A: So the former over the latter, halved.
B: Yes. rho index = 0.326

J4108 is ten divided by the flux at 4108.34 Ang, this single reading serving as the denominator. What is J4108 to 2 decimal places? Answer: 0.92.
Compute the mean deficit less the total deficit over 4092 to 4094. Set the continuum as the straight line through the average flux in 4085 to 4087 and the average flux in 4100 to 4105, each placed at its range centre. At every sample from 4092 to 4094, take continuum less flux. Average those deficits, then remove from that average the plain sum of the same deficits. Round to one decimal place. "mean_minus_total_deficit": 2.2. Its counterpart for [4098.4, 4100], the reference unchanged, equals -1.2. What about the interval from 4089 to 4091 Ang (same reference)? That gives 1.2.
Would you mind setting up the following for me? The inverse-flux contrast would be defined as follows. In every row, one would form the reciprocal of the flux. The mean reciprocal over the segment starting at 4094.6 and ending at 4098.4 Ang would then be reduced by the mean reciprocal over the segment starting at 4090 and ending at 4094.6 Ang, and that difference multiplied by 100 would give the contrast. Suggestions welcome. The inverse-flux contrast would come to 2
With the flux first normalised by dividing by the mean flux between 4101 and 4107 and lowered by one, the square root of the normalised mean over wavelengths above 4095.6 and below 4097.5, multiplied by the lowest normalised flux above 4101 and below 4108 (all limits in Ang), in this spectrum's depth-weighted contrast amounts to -0.07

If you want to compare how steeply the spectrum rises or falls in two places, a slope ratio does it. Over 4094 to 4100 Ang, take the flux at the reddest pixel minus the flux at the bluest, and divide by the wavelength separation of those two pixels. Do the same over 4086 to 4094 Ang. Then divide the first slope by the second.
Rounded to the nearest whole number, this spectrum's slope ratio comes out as -7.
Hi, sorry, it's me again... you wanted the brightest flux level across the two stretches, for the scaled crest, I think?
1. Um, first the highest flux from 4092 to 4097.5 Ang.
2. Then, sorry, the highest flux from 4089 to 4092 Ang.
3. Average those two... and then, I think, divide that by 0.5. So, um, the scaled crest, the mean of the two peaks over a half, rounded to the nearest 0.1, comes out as 24.3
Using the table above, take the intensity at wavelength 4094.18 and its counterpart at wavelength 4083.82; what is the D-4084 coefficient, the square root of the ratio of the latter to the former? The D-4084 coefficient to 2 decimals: 0.96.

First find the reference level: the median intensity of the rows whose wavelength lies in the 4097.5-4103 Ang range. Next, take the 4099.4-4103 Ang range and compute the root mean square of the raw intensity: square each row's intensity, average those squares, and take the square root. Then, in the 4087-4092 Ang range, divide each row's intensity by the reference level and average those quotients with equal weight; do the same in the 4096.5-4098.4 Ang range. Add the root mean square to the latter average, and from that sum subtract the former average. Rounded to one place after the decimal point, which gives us 6.6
